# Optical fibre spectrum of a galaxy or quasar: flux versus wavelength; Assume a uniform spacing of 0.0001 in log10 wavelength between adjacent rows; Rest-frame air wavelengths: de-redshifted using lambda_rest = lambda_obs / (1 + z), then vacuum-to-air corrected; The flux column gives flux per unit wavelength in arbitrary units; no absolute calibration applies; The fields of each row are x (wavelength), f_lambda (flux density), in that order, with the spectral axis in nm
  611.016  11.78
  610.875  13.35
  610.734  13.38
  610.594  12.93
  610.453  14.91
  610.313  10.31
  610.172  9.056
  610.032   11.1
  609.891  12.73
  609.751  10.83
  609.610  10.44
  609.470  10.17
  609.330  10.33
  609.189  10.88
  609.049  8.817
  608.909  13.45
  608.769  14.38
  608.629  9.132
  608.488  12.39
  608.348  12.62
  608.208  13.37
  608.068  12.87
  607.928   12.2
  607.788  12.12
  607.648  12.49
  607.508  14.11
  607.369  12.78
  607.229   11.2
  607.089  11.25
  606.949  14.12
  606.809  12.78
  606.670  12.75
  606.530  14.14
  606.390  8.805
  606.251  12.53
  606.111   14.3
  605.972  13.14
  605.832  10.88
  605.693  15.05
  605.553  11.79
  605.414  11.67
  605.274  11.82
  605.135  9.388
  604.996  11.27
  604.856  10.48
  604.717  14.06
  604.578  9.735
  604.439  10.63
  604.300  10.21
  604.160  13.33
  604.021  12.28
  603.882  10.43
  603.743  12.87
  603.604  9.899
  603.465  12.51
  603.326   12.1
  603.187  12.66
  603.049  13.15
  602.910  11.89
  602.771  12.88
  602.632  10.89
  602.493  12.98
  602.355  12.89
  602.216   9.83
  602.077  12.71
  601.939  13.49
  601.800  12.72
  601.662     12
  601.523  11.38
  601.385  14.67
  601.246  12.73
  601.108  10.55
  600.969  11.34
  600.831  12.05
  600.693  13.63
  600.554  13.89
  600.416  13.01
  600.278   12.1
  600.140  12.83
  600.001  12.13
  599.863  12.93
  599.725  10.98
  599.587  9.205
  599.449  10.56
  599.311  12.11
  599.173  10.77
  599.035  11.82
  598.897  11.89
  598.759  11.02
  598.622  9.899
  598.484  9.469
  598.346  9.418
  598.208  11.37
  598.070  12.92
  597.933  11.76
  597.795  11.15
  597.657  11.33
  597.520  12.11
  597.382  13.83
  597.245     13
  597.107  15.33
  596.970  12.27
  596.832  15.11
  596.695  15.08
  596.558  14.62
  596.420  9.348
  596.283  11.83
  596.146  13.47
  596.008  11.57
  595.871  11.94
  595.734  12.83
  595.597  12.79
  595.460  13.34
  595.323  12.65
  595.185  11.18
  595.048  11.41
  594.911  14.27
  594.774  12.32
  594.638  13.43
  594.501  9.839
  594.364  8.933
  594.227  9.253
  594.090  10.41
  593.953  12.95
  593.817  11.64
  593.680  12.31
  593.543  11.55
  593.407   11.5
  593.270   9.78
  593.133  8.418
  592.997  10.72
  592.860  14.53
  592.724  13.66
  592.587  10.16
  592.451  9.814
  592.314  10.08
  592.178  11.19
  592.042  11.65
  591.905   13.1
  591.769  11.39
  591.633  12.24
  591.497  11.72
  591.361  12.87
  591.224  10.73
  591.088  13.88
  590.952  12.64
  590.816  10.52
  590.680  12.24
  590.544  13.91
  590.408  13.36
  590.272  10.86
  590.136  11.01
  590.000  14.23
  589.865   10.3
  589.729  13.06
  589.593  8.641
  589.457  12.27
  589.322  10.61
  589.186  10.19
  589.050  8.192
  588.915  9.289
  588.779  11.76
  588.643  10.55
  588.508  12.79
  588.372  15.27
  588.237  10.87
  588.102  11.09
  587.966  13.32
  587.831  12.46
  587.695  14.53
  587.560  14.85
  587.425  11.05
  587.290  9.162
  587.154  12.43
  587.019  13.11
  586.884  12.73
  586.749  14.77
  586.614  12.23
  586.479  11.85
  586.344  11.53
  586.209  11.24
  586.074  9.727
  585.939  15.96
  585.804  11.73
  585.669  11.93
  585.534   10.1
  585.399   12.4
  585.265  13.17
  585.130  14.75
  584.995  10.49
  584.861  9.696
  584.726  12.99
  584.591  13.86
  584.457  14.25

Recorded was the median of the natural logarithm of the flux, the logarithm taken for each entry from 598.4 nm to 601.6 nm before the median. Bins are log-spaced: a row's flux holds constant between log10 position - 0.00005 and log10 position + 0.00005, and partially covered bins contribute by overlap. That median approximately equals 2.476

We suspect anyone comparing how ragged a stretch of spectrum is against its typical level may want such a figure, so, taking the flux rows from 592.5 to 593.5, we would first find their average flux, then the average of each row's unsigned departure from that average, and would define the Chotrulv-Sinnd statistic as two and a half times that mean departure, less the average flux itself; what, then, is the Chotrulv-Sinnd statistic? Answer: -7.0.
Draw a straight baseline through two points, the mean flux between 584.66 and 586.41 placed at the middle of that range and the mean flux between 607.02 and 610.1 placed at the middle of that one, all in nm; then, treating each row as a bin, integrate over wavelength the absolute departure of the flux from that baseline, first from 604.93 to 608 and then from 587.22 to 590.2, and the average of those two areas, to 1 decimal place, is 4.5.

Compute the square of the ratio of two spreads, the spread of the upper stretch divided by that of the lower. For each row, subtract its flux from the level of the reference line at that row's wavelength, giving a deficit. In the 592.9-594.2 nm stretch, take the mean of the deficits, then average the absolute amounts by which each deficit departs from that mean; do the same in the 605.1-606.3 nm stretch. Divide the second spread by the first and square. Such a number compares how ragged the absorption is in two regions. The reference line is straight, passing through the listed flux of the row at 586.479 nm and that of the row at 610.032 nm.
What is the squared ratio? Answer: 1.5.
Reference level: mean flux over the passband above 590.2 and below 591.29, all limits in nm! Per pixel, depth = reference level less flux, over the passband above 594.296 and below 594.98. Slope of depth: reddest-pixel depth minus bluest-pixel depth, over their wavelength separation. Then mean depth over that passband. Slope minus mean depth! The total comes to -10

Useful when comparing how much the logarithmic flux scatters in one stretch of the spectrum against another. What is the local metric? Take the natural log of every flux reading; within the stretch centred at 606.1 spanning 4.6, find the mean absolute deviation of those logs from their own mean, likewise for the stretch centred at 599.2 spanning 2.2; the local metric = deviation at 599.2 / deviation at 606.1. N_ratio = 0.86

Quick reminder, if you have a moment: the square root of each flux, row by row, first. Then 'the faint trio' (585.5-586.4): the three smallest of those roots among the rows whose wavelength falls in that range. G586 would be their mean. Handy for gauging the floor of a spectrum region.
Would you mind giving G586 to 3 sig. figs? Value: 3.22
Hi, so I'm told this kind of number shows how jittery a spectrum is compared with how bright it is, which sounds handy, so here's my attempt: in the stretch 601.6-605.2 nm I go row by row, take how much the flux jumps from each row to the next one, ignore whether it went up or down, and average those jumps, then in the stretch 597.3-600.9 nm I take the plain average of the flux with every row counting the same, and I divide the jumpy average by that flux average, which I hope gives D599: 0.144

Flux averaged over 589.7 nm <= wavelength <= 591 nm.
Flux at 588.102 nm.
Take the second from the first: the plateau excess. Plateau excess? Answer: 1.1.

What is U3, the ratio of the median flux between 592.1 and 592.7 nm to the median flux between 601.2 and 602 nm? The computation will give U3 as 0.80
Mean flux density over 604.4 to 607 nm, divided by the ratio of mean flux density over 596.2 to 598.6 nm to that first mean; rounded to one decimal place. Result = 11.8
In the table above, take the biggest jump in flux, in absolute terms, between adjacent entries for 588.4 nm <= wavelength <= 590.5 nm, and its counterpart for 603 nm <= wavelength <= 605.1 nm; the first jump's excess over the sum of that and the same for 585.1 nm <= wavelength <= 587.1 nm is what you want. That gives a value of -6.14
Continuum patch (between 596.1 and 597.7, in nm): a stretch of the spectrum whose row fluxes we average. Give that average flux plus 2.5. 15.6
